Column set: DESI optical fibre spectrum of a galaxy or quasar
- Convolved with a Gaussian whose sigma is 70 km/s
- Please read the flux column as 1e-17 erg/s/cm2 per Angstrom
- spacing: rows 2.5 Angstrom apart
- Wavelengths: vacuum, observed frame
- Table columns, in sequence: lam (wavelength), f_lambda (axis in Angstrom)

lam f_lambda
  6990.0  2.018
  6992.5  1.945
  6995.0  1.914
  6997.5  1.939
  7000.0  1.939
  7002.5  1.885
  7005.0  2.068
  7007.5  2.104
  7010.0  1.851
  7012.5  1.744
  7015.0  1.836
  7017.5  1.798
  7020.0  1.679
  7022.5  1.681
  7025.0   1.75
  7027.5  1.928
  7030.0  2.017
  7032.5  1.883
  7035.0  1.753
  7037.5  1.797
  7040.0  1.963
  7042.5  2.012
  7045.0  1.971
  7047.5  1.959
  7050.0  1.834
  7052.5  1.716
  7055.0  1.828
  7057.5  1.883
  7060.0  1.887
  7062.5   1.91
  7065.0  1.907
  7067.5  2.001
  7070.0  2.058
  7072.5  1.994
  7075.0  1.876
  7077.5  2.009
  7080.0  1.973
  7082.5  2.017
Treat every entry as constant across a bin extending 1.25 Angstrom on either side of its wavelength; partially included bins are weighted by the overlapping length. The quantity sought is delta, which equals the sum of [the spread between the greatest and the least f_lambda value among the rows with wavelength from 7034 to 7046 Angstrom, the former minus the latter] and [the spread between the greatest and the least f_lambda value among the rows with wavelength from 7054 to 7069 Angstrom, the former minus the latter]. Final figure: 0.432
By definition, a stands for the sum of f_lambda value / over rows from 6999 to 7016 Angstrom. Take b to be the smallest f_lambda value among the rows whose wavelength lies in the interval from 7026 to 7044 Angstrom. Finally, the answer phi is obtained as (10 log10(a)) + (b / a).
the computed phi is 11.41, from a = 13.4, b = 1.753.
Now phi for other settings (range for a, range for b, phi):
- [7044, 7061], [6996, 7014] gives 11.30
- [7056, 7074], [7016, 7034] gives 11.47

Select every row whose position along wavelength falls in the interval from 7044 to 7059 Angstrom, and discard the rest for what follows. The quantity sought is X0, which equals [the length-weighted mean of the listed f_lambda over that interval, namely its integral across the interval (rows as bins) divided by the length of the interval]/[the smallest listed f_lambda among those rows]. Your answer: 1.09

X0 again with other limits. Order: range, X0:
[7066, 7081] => 1.06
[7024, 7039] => 1.06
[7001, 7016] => 1.10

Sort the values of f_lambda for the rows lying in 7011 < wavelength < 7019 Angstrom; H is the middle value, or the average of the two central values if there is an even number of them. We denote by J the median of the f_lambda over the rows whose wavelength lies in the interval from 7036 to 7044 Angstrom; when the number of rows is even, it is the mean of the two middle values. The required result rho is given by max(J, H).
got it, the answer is 1.96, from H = 1.80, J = 1.96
